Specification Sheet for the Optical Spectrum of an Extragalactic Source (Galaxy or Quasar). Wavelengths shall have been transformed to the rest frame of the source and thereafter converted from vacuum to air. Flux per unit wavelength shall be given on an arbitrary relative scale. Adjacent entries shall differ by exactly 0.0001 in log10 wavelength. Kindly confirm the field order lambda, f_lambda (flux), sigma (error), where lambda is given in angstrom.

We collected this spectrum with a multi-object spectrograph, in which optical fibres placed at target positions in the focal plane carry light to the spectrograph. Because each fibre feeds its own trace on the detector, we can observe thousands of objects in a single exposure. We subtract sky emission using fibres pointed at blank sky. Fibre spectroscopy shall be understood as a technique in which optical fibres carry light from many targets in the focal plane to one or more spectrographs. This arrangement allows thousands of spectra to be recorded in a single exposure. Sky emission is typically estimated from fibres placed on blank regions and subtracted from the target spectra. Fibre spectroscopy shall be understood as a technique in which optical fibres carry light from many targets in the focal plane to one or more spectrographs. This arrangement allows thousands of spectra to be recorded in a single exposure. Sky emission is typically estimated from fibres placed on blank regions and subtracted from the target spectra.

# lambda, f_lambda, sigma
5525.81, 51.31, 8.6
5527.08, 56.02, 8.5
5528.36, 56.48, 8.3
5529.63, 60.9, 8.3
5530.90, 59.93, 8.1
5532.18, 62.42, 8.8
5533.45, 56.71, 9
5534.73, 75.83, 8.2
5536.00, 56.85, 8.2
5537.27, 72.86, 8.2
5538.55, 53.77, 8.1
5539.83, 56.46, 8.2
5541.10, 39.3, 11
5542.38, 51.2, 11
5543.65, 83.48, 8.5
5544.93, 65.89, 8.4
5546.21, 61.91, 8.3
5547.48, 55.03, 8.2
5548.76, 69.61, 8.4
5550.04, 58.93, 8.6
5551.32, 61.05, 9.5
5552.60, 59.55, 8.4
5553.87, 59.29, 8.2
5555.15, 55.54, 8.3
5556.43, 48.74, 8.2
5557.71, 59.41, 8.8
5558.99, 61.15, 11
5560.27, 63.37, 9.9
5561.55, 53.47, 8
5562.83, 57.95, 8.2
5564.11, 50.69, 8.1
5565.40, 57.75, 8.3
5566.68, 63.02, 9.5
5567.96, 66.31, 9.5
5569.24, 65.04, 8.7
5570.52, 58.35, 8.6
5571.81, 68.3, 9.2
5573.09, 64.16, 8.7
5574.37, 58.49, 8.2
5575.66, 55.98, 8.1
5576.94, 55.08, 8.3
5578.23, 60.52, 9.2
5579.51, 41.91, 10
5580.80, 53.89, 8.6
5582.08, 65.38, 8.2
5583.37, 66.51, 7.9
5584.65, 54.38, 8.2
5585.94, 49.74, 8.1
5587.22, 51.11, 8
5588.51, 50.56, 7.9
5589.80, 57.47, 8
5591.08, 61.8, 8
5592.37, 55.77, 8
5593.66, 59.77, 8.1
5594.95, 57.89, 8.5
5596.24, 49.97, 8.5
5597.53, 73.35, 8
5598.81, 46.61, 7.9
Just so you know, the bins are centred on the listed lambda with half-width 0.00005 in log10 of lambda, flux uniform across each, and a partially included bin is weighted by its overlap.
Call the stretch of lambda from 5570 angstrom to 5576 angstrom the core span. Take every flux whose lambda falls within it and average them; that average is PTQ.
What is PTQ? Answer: 61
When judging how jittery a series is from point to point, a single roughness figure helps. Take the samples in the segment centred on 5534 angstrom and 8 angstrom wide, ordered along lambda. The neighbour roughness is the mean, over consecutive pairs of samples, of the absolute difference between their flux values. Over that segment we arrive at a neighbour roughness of 12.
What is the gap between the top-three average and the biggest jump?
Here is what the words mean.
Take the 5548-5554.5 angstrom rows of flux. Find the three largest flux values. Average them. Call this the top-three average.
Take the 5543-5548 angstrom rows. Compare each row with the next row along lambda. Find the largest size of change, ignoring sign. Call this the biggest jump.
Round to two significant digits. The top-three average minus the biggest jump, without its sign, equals 46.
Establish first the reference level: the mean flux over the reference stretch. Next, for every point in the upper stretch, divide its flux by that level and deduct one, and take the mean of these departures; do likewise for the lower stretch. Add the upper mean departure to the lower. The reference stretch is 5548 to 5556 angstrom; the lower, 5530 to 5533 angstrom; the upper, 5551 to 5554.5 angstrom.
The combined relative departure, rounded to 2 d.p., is 0.00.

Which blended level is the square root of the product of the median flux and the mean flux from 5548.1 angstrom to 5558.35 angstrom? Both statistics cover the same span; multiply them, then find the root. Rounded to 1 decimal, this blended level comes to 59.2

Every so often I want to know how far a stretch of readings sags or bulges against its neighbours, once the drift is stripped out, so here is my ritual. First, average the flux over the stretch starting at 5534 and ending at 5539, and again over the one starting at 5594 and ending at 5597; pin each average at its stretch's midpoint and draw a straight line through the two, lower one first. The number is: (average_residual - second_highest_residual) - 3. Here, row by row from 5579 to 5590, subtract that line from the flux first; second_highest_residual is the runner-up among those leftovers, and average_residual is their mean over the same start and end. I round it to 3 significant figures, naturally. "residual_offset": -13.4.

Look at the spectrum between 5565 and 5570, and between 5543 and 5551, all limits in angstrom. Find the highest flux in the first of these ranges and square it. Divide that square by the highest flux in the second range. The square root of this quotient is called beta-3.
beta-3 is 7.3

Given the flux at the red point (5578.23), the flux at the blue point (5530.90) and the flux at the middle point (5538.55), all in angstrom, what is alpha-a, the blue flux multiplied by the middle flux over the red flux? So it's 53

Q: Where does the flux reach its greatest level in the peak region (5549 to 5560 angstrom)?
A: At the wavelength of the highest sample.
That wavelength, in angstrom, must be 5558.99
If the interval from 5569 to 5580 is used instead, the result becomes 5571.81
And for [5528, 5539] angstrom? 5534.73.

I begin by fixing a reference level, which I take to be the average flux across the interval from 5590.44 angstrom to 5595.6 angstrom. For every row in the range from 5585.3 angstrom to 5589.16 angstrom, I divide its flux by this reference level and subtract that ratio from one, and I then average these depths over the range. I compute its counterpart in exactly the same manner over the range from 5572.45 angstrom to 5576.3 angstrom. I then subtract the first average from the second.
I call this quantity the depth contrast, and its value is -0.154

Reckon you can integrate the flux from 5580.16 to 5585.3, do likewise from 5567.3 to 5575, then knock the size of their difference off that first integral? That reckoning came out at 129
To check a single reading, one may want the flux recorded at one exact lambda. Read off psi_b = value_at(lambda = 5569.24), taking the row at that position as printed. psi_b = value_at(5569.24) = 65.04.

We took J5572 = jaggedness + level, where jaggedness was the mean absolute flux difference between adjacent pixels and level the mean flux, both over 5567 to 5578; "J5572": 66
